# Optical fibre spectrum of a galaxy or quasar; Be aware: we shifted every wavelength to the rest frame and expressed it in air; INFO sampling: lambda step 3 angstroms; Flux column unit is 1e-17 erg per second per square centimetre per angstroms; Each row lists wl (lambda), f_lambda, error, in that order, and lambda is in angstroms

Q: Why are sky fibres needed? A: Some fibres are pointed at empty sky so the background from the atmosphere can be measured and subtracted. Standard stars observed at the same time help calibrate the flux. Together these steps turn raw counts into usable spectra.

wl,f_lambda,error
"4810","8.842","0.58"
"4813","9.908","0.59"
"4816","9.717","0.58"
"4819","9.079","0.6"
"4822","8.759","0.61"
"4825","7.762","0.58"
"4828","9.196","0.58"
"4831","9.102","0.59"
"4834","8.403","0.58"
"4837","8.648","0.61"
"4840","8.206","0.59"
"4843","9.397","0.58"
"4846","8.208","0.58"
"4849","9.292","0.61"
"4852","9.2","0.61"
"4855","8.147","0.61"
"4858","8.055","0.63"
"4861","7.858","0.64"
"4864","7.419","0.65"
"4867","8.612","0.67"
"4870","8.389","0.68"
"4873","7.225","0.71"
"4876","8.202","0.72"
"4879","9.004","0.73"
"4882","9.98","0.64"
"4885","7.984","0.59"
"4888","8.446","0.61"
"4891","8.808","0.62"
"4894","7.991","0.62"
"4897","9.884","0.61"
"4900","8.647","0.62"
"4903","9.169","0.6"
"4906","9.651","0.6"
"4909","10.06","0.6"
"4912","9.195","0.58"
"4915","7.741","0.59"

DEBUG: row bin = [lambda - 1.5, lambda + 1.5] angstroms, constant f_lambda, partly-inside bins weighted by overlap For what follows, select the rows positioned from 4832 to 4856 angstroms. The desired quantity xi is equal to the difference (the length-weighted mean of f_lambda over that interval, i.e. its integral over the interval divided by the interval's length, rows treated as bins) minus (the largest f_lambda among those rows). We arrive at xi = -0.7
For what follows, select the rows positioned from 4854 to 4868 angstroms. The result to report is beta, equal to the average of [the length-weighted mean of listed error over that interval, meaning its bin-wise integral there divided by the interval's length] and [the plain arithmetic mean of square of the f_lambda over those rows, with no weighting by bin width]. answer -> 32.5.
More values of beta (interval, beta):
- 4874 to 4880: 37.4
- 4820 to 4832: 38.3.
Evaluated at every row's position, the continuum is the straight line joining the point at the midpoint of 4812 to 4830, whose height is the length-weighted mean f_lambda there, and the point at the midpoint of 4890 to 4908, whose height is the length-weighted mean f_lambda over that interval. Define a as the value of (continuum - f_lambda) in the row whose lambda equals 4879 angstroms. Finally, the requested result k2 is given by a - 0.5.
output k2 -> -0.4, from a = 0.1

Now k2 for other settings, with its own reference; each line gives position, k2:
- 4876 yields 0.4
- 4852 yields -0.6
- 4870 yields 0.2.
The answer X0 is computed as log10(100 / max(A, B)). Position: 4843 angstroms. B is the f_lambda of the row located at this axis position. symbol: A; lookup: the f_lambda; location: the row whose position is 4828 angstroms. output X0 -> 1.03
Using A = 9.196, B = 9.397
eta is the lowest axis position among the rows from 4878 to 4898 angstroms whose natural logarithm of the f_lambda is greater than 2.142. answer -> 4879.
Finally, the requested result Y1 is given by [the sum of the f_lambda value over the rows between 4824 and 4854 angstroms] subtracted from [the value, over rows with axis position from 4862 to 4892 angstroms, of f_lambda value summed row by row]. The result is -3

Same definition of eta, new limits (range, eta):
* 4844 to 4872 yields 4849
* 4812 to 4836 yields 4813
